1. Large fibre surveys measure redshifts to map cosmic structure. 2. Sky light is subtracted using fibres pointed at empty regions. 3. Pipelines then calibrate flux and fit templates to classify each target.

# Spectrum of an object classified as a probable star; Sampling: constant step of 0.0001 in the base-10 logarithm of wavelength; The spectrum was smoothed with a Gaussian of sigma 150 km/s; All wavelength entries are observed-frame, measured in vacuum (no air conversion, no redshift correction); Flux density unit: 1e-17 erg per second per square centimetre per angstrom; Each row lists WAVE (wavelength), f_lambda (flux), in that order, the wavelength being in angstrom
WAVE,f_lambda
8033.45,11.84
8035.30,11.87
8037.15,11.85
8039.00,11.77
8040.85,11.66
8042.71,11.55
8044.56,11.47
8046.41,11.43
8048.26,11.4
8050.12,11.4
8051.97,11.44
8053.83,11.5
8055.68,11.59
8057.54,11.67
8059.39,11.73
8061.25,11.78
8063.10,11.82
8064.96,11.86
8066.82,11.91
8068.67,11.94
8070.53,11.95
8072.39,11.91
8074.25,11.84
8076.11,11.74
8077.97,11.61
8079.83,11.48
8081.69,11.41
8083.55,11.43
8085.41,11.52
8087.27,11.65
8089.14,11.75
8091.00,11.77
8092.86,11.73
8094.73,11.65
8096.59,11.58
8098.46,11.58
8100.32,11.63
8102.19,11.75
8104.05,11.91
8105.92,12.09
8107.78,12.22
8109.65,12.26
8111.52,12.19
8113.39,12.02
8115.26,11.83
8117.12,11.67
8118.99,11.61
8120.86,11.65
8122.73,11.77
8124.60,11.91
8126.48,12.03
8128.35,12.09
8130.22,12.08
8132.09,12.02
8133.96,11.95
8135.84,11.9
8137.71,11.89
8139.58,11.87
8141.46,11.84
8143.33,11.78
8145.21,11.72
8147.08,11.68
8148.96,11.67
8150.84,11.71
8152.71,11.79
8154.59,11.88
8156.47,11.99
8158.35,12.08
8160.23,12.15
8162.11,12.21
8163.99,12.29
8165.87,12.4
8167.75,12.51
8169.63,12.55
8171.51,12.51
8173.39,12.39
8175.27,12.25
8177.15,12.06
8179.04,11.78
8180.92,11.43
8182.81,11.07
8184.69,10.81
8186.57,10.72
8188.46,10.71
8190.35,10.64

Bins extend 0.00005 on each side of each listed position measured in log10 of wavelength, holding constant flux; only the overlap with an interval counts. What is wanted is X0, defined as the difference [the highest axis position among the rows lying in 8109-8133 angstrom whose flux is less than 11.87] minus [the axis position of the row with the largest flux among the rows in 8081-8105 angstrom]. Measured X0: 18.7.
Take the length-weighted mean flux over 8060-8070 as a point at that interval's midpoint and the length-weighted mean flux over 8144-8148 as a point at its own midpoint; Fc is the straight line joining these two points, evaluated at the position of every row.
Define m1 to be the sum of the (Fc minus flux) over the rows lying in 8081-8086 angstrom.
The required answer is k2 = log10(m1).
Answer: 0.1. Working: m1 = 1.12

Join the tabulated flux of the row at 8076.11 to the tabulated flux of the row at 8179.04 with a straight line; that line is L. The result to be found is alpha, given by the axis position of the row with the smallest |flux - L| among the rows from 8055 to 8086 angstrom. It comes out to 8076.11 angstrom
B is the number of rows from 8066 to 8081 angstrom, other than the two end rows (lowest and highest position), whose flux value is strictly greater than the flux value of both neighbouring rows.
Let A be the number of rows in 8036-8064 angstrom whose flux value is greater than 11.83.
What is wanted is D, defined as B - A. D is 0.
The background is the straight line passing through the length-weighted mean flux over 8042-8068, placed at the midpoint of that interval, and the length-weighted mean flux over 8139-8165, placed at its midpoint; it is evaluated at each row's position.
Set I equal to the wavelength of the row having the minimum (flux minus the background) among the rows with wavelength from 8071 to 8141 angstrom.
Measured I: 8081.69 angstrom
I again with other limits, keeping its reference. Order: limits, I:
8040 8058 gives 8050.12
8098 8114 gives 8098.46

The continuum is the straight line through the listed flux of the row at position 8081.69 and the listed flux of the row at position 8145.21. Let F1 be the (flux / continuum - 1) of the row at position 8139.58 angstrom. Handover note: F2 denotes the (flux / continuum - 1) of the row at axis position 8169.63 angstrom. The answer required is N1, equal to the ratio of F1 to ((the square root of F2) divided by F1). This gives 0.0009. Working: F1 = 0.015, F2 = 0.06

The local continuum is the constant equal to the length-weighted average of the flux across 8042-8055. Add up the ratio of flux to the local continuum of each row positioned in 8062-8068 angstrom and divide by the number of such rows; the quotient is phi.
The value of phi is 1.035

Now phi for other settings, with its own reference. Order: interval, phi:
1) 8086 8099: 1.019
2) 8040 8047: 1.006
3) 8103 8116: 1.054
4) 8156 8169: 1.067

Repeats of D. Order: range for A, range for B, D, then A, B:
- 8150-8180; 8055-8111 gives -11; 13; 2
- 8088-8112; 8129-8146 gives -5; 5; 0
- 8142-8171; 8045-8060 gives -9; 9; 0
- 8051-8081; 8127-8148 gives -6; 6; 0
